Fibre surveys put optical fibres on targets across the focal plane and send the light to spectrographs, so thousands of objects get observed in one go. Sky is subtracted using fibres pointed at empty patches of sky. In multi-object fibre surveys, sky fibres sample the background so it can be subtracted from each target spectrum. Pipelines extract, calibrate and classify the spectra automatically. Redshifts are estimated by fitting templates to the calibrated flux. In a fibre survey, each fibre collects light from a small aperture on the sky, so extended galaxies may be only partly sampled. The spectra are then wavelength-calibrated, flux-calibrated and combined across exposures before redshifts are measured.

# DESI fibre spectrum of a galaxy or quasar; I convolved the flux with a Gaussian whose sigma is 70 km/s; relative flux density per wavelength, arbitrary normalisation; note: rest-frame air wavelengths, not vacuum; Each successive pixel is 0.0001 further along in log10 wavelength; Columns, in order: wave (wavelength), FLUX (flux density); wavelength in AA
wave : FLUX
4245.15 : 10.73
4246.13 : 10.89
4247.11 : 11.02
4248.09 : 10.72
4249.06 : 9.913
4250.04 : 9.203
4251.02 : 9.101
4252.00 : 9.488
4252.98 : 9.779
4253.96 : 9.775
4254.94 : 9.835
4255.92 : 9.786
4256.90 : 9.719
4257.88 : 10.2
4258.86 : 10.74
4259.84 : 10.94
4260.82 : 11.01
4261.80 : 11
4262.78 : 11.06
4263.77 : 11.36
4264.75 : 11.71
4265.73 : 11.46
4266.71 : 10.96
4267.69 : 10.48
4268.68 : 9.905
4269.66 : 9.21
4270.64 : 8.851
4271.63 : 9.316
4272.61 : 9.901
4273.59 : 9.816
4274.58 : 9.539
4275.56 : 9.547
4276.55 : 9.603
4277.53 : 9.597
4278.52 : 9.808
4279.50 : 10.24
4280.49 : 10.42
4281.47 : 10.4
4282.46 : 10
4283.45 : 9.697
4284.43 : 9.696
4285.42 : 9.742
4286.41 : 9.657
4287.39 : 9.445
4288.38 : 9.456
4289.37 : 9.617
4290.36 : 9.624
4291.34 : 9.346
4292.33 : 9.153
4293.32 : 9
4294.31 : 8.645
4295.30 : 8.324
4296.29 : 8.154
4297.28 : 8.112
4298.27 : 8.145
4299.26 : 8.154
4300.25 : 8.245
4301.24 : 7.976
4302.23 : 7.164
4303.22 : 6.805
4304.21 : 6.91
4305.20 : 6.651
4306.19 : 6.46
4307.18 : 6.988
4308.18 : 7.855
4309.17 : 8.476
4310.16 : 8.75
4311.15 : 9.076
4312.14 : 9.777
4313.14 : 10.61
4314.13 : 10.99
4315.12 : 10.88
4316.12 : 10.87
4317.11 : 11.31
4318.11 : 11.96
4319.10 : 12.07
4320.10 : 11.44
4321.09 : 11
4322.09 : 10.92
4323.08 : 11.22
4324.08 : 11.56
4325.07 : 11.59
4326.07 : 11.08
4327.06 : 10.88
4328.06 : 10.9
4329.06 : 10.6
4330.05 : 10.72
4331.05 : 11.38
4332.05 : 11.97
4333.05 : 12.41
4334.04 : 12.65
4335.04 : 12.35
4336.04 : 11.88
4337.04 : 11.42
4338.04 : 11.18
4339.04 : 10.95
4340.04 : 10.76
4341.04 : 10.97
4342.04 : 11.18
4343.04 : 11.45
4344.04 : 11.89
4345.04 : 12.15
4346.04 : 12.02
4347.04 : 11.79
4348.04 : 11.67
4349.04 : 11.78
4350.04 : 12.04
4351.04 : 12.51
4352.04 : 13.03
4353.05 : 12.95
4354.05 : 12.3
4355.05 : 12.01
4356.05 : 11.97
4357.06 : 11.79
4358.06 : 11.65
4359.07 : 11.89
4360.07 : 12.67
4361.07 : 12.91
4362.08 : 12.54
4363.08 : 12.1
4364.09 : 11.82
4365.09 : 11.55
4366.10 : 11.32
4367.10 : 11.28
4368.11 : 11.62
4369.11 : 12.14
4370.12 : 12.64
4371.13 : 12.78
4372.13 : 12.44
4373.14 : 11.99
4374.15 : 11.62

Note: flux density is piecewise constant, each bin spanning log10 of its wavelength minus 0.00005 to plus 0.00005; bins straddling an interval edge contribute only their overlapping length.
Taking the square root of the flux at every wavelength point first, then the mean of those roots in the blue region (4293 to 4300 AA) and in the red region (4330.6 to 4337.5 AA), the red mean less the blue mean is 0.6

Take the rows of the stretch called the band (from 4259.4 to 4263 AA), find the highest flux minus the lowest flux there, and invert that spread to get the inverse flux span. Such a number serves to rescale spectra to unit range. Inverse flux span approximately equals 8.3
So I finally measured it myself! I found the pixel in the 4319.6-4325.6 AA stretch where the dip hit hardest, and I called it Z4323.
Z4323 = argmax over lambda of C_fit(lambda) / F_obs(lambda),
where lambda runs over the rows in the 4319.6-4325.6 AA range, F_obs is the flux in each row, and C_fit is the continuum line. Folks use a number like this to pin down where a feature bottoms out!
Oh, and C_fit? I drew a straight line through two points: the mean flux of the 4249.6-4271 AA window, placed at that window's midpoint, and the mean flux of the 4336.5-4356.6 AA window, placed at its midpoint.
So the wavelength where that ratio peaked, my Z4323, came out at 4322.09 AA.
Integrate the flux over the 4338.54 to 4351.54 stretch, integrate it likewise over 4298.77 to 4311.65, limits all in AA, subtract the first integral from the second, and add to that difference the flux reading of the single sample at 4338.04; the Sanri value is -41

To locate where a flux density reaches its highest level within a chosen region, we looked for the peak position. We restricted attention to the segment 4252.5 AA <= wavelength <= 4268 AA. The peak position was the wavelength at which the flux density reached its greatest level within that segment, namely 4264.75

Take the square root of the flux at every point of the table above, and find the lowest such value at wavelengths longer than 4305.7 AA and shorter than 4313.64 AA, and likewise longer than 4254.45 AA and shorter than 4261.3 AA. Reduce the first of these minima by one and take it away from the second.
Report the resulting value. 1.58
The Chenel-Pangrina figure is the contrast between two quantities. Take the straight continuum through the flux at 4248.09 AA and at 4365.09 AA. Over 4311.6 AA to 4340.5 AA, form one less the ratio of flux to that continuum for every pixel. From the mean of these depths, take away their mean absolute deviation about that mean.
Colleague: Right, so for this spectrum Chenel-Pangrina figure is -0.04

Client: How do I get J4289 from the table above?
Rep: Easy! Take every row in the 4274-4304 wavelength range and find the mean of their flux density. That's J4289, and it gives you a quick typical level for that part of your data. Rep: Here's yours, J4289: 9.1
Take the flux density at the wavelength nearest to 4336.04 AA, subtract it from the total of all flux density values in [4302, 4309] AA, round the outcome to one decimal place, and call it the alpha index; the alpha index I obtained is 37.0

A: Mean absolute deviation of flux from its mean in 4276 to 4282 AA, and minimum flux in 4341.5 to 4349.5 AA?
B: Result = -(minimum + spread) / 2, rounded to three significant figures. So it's -5.76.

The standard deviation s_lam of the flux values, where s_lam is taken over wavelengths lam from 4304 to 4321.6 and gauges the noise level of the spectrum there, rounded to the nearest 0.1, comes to 1.9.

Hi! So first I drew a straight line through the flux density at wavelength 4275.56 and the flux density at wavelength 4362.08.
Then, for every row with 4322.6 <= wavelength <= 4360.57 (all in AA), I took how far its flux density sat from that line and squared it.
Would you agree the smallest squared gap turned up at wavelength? 4344.04 AA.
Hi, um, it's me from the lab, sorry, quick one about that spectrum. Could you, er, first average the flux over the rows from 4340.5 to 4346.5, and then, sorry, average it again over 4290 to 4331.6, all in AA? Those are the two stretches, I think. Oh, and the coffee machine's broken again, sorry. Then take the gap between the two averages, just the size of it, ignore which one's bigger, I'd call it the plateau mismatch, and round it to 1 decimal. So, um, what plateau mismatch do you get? 2.1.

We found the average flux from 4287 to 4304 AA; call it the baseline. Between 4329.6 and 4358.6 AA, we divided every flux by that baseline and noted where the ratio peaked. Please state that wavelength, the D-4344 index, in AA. 4352.04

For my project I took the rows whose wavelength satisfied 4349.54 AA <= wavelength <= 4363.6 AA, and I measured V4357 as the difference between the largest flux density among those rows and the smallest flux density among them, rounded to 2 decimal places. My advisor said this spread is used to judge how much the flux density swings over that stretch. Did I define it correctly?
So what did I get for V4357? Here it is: 1.38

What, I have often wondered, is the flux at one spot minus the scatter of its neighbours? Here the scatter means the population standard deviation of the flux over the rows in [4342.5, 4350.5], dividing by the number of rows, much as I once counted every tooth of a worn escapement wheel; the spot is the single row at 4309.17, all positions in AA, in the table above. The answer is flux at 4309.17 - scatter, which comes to 8.3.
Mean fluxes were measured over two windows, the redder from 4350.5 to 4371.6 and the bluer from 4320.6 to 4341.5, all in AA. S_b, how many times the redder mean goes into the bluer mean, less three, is -2.07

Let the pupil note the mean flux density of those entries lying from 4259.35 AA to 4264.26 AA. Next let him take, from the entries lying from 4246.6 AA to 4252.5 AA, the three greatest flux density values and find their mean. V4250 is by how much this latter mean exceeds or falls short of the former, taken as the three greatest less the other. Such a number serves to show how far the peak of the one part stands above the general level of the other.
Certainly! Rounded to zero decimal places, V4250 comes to -1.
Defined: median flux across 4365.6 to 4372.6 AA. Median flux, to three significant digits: 12.1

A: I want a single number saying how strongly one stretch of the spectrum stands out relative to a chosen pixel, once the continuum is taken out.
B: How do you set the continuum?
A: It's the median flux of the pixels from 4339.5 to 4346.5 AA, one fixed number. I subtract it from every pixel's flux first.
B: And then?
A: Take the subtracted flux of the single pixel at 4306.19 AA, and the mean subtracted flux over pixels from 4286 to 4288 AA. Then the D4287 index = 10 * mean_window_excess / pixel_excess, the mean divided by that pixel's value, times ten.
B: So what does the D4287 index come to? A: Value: 4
